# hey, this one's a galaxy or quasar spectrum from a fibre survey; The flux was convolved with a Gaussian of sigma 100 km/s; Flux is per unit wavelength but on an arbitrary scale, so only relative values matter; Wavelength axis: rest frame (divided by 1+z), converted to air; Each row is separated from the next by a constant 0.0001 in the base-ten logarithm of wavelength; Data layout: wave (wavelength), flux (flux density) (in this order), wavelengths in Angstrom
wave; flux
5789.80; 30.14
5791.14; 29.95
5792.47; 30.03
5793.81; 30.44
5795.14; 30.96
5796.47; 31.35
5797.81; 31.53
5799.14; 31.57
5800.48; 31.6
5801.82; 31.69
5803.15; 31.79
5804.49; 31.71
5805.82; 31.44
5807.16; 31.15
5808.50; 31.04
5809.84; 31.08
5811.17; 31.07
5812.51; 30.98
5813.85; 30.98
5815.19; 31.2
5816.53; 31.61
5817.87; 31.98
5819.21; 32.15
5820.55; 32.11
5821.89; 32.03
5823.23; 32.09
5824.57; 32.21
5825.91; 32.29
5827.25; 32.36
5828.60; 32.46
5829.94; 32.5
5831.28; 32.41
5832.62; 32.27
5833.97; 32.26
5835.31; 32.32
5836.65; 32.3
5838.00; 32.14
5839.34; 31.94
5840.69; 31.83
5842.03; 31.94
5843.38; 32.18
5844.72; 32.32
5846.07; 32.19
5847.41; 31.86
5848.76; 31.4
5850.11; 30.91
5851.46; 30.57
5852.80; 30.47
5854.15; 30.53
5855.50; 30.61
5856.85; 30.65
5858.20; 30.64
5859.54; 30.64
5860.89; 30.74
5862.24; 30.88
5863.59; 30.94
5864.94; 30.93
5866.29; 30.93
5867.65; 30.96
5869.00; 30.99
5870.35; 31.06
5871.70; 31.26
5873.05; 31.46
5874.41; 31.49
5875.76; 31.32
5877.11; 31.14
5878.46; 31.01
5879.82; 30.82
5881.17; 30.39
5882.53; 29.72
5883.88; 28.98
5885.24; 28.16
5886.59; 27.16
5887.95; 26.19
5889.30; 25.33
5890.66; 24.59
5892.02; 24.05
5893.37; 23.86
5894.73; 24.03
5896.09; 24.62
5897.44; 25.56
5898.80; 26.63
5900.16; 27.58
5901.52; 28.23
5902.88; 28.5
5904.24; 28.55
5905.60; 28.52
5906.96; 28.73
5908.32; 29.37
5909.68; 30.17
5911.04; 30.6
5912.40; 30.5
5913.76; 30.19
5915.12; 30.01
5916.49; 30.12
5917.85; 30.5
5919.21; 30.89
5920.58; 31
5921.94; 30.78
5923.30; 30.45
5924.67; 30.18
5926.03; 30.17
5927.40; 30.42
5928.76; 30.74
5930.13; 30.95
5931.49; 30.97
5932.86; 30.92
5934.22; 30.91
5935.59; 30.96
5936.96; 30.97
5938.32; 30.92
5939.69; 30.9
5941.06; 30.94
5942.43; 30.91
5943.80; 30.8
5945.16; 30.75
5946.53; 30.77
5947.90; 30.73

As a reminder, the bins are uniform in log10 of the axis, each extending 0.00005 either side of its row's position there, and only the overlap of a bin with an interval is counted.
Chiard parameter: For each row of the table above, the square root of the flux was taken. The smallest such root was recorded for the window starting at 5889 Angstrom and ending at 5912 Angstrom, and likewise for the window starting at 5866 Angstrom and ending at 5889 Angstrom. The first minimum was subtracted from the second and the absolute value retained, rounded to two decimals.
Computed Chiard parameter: 0.23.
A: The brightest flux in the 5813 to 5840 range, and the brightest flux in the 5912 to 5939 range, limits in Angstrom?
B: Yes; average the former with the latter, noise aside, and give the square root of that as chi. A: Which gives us 5.63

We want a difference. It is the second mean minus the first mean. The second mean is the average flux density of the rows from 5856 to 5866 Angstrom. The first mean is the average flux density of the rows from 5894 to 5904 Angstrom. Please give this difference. 4.3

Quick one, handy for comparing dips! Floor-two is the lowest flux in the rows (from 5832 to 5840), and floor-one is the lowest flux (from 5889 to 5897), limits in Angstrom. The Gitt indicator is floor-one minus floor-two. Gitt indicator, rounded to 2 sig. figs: -8.1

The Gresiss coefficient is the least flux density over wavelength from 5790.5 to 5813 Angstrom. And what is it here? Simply 29.95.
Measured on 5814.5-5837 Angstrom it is 31.2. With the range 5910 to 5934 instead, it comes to 30.01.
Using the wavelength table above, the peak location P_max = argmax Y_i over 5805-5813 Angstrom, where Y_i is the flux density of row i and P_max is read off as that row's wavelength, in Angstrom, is 5805.82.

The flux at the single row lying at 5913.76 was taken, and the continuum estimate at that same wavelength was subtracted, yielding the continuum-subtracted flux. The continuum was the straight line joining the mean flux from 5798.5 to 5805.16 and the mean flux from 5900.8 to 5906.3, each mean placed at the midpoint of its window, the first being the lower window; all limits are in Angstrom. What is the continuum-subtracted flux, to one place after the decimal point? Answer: 2.1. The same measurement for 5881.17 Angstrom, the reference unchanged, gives 1.2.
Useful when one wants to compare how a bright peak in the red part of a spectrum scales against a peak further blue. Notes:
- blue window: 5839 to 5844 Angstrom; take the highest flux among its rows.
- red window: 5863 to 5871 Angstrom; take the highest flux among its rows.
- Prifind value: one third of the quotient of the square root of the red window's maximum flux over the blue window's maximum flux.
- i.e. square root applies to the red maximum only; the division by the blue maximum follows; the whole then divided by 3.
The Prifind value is 0.0577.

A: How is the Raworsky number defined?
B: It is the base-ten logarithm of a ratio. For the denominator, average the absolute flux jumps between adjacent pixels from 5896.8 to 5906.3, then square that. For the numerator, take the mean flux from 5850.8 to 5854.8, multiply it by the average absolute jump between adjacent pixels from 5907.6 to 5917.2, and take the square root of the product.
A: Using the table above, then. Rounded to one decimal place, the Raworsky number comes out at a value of 1.1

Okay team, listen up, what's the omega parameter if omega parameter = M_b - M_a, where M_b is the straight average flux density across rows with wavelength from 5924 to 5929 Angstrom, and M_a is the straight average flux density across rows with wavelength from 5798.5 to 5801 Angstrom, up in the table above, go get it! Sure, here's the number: -1.2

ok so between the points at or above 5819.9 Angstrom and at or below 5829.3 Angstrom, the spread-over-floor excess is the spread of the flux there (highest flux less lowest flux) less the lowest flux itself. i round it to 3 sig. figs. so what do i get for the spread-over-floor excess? -31.6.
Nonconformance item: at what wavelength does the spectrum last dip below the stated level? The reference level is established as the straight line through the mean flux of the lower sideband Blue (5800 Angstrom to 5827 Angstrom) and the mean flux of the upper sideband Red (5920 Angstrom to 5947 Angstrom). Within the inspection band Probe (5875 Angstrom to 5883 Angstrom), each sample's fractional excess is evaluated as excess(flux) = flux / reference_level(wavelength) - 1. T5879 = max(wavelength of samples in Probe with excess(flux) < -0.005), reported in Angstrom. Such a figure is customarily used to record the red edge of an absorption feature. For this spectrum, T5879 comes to 5882.53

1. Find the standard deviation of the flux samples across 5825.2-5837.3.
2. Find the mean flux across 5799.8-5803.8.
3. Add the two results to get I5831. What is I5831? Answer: 31.8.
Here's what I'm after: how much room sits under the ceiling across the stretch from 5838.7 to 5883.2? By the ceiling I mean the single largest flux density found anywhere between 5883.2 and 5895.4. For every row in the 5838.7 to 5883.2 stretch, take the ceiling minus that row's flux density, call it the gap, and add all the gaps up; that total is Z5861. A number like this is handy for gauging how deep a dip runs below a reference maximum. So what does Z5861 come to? -70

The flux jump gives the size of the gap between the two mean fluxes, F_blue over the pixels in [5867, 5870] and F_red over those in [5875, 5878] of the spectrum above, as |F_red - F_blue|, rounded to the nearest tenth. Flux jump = 0.3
